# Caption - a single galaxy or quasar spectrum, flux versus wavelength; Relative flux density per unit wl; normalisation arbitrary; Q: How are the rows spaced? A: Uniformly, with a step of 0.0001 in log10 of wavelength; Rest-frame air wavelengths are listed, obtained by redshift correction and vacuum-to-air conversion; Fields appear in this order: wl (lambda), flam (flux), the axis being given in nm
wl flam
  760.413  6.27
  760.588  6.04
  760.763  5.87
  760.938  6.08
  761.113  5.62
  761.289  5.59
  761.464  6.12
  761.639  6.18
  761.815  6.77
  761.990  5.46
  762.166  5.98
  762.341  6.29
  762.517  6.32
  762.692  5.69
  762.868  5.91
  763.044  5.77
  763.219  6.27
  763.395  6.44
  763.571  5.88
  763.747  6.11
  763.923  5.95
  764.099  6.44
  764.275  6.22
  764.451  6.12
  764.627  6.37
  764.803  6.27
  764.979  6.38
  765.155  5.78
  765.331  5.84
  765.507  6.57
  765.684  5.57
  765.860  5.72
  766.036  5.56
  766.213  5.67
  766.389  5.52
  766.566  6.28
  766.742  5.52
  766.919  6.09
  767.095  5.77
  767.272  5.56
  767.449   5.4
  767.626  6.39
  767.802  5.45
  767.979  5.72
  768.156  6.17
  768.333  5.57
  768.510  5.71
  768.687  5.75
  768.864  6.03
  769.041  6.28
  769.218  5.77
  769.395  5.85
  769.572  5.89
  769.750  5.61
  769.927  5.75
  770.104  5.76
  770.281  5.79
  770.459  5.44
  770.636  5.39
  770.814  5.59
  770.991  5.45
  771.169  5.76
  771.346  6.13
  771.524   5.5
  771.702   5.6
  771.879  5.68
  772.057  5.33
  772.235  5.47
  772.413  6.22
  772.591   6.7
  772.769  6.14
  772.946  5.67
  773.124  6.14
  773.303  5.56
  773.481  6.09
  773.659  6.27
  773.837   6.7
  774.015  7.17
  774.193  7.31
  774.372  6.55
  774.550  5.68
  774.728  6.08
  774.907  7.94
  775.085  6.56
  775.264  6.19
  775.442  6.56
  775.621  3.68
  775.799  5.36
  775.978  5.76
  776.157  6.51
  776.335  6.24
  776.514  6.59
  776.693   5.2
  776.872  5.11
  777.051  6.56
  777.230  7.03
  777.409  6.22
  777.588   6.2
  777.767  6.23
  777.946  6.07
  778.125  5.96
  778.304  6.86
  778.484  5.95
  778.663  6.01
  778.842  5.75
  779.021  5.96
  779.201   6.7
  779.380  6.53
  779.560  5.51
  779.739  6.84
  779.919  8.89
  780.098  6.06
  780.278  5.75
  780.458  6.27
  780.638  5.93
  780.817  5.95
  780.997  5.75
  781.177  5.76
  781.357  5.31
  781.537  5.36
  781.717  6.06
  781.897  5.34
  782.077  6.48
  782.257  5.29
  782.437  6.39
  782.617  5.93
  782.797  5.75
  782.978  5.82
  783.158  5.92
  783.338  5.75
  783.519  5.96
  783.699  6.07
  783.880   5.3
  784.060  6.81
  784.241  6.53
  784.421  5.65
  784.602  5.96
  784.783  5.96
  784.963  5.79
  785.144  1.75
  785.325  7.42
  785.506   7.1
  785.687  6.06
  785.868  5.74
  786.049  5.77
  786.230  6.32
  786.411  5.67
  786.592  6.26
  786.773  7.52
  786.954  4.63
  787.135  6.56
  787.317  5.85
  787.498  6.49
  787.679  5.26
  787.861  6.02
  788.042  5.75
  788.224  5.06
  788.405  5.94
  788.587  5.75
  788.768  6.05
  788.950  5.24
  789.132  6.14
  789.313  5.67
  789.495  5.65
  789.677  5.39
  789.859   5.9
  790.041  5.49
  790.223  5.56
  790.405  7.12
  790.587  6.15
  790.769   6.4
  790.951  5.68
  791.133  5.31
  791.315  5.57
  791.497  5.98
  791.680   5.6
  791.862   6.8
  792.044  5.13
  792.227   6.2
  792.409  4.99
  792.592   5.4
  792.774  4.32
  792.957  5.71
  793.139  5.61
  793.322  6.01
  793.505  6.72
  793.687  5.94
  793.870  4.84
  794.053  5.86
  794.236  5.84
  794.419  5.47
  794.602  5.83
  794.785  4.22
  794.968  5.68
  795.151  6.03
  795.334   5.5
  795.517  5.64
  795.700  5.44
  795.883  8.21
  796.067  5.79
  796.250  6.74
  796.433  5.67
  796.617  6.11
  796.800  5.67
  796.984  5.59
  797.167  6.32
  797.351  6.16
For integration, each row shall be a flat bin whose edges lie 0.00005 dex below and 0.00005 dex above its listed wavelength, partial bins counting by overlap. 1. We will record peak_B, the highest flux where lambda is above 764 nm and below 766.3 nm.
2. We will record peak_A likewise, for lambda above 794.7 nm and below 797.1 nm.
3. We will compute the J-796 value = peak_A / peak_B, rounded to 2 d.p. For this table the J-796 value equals 1.25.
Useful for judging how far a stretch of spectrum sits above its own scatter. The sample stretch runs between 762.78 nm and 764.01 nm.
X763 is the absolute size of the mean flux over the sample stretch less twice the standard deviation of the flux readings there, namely 5.6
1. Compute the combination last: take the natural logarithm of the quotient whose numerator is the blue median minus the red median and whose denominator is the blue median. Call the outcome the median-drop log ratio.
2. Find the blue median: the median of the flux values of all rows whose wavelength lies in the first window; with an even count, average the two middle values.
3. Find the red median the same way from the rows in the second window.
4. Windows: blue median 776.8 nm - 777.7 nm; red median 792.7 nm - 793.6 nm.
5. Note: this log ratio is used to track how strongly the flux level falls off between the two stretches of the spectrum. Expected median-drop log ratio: -2.5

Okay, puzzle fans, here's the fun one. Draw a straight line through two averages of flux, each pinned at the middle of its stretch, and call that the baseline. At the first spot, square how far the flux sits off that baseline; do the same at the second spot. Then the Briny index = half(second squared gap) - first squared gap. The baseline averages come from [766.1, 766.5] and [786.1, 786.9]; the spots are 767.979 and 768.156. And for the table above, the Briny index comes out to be 0.1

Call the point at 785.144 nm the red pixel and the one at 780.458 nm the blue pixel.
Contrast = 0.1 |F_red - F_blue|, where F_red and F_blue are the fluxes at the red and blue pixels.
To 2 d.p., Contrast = 0.45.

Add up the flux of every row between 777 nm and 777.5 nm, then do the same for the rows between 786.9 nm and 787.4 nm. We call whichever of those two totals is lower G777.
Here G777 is 17.0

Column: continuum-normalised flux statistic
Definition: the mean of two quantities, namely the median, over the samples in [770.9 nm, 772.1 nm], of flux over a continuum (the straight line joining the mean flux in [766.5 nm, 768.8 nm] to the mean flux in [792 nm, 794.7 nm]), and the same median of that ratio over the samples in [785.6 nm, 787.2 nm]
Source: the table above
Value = 1.02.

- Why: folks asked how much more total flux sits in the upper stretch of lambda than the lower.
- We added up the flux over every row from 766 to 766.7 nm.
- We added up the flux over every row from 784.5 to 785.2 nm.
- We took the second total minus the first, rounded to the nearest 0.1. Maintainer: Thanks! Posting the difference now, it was -3.6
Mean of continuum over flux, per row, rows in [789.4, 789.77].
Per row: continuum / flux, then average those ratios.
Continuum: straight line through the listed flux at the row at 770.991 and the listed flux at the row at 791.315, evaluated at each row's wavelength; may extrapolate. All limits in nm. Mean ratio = 1.01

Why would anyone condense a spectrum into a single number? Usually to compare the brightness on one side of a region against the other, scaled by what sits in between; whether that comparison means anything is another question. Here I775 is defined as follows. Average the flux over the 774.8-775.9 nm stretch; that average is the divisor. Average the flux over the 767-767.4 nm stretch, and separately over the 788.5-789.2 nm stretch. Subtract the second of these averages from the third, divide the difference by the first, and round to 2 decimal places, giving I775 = 0.02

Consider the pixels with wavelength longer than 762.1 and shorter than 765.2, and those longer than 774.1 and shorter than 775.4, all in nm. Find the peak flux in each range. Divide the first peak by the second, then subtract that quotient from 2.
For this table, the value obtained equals 1.19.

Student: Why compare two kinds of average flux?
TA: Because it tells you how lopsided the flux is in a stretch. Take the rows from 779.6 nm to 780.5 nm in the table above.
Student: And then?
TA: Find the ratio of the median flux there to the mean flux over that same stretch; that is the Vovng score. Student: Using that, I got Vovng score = 0.93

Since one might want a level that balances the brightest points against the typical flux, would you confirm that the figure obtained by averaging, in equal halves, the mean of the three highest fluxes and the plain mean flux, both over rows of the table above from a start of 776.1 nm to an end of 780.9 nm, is 6.9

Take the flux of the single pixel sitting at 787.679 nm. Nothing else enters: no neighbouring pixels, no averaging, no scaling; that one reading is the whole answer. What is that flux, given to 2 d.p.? 5.26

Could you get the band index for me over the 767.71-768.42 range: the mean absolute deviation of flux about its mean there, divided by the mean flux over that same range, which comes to 0.039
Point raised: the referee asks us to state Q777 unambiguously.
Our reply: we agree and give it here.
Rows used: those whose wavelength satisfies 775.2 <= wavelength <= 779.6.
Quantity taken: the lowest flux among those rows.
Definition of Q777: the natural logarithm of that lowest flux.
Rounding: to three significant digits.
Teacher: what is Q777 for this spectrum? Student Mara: 1.30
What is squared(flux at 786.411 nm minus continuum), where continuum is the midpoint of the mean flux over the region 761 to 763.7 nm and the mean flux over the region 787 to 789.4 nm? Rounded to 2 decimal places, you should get 0.06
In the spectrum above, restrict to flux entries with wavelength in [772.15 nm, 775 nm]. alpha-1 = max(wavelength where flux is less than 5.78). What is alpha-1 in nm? 774.550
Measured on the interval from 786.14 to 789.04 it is 788.950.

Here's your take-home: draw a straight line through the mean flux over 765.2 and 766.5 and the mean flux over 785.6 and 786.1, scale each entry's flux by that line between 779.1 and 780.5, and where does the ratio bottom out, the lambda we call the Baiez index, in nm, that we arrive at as 779.560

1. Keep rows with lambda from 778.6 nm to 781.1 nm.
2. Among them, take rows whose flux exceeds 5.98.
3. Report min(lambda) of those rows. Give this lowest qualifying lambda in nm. 778.663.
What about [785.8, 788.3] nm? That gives 786.230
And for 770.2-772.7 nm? 771.346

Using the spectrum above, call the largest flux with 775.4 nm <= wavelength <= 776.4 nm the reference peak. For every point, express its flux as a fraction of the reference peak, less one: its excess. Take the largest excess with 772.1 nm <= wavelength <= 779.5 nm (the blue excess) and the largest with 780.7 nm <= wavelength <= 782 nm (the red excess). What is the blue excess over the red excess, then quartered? -0.7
